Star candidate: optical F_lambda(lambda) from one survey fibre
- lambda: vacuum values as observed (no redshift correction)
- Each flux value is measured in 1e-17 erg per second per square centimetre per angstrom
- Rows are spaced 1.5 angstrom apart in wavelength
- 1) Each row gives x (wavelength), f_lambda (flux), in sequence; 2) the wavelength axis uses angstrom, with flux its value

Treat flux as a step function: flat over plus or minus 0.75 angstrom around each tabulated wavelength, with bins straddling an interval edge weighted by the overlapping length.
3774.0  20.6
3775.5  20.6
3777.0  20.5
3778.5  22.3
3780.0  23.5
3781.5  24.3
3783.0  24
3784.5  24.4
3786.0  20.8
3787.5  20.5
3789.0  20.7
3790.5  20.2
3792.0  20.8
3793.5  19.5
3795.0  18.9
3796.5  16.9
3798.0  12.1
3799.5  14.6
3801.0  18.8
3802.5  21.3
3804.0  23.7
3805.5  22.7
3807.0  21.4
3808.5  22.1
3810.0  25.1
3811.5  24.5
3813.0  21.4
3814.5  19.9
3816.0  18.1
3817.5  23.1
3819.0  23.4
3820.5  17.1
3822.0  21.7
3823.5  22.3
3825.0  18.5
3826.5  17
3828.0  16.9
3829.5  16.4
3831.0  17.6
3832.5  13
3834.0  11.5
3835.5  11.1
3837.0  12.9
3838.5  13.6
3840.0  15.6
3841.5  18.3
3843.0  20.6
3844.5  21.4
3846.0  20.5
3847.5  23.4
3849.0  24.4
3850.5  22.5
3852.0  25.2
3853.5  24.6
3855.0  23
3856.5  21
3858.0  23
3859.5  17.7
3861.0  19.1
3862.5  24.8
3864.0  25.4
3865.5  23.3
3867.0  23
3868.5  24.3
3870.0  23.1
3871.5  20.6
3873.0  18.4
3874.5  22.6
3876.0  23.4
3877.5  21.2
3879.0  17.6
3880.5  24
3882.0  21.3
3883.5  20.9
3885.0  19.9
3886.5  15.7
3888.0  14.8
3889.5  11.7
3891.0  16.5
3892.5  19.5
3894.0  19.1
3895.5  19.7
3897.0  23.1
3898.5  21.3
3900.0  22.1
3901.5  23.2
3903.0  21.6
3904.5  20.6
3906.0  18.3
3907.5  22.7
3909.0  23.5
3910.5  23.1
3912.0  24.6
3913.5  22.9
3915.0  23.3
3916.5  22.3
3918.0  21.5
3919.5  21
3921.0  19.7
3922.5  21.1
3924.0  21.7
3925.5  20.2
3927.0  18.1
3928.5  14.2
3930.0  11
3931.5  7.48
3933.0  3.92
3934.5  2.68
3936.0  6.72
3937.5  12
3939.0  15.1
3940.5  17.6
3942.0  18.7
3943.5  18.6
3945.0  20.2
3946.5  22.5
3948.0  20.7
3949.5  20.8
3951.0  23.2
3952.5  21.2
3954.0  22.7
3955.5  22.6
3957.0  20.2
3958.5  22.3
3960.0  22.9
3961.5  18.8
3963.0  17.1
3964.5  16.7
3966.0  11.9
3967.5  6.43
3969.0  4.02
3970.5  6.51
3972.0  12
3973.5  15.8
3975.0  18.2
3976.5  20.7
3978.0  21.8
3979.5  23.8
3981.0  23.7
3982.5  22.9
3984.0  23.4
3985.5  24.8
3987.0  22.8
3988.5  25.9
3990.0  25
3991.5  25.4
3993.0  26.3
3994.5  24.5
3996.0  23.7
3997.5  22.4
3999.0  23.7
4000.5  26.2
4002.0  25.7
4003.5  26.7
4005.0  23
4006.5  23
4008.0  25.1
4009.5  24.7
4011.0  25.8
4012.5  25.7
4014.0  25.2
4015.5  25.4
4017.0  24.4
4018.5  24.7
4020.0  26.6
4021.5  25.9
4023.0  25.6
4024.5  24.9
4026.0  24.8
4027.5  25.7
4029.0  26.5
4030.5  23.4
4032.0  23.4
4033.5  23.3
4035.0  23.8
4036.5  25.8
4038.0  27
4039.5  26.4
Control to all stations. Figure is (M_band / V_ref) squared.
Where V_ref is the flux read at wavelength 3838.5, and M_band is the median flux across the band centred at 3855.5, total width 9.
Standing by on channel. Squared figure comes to 2.9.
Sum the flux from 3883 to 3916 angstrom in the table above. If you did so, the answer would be 448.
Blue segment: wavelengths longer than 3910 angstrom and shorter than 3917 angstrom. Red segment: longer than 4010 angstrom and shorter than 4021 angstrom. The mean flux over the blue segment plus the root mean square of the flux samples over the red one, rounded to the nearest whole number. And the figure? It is 49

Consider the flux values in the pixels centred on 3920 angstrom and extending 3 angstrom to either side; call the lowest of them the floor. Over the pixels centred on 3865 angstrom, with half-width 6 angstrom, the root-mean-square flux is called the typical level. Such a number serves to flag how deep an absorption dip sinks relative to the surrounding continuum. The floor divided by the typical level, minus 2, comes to -1.13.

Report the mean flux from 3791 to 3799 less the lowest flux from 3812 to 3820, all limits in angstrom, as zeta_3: -0.5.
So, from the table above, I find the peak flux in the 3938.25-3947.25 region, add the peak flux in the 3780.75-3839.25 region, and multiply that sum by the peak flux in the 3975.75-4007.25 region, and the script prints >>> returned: 1271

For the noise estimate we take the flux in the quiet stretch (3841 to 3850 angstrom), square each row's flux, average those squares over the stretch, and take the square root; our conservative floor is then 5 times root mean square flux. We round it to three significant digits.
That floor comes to 108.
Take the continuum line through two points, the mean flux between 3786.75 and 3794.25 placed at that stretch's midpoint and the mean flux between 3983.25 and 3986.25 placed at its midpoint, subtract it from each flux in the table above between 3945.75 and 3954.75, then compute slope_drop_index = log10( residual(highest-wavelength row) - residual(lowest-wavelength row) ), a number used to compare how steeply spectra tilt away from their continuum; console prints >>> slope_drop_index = -1.3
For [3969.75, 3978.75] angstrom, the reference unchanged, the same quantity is 1.2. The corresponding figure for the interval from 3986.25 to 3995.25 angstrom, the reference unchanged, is 0.2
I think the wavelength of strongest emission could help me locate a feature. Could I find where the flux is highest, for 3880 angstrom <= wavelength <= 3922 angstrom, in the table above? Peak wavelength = 3912.0 angstrom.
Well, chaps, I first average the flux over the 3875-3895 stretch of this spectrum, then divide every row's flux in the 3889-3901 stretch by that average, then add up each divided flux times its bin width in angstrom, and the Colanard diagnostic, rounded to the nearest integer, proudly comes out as 12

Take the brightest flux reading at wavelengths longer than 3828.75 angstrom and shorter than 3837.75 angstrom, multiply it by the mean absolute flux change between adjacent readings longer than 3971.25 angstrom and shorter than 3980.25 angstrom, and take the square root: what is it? 6.4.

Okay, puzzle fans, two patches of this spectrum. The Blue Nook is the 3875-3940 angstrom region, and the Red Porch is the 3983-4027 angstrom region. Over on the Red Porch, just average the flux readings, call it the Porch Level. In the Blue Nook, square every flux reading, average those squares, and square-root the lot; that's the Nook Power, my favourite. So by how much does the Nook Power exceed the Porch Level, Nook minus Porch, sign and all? -5.6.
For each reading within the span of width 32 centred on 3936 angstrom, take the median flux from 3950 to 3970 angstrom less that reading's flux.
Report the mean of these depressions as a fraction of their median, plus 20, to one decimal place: 22.6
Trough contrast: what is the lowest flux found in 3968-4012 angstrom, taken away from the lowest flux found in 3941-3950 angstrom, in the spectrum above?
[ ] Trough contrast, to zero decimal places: 15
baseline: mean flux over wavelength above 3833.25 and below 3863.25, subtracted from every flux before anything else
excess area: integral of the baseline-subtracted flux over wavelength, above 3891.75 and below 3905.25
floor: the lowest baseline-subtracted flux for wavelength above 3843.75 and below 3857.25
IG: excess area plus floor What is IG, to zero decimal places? 20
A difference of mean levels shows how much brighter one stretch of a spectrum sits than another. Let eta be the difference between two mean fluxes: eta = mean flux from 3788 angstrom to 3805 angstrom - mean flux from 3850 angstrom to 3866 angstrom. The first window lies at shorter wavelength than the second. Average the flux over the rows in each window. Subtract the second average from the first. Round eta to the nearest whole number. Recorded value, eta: -4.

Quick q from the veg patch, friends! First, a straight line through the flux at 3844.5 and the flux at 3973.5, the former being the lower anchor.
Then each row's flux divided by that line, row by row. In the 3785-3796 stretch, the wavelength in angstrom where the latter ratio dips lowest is 3795.0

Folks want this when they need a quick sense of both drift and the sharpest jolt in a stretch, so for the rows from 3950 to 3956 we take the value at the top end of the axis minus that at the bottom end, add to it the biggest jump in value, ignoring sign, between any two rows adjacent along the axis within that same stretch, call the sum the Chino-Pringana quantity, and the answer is 1.4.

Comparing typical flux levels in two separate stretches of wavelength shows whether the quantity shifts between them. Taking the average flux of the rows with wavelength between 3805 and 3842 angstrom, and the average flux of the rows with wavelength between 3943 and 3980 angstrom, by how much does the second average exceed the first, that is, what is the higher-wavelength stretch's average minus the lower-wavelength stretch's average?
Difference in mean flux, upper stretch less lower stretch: -1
